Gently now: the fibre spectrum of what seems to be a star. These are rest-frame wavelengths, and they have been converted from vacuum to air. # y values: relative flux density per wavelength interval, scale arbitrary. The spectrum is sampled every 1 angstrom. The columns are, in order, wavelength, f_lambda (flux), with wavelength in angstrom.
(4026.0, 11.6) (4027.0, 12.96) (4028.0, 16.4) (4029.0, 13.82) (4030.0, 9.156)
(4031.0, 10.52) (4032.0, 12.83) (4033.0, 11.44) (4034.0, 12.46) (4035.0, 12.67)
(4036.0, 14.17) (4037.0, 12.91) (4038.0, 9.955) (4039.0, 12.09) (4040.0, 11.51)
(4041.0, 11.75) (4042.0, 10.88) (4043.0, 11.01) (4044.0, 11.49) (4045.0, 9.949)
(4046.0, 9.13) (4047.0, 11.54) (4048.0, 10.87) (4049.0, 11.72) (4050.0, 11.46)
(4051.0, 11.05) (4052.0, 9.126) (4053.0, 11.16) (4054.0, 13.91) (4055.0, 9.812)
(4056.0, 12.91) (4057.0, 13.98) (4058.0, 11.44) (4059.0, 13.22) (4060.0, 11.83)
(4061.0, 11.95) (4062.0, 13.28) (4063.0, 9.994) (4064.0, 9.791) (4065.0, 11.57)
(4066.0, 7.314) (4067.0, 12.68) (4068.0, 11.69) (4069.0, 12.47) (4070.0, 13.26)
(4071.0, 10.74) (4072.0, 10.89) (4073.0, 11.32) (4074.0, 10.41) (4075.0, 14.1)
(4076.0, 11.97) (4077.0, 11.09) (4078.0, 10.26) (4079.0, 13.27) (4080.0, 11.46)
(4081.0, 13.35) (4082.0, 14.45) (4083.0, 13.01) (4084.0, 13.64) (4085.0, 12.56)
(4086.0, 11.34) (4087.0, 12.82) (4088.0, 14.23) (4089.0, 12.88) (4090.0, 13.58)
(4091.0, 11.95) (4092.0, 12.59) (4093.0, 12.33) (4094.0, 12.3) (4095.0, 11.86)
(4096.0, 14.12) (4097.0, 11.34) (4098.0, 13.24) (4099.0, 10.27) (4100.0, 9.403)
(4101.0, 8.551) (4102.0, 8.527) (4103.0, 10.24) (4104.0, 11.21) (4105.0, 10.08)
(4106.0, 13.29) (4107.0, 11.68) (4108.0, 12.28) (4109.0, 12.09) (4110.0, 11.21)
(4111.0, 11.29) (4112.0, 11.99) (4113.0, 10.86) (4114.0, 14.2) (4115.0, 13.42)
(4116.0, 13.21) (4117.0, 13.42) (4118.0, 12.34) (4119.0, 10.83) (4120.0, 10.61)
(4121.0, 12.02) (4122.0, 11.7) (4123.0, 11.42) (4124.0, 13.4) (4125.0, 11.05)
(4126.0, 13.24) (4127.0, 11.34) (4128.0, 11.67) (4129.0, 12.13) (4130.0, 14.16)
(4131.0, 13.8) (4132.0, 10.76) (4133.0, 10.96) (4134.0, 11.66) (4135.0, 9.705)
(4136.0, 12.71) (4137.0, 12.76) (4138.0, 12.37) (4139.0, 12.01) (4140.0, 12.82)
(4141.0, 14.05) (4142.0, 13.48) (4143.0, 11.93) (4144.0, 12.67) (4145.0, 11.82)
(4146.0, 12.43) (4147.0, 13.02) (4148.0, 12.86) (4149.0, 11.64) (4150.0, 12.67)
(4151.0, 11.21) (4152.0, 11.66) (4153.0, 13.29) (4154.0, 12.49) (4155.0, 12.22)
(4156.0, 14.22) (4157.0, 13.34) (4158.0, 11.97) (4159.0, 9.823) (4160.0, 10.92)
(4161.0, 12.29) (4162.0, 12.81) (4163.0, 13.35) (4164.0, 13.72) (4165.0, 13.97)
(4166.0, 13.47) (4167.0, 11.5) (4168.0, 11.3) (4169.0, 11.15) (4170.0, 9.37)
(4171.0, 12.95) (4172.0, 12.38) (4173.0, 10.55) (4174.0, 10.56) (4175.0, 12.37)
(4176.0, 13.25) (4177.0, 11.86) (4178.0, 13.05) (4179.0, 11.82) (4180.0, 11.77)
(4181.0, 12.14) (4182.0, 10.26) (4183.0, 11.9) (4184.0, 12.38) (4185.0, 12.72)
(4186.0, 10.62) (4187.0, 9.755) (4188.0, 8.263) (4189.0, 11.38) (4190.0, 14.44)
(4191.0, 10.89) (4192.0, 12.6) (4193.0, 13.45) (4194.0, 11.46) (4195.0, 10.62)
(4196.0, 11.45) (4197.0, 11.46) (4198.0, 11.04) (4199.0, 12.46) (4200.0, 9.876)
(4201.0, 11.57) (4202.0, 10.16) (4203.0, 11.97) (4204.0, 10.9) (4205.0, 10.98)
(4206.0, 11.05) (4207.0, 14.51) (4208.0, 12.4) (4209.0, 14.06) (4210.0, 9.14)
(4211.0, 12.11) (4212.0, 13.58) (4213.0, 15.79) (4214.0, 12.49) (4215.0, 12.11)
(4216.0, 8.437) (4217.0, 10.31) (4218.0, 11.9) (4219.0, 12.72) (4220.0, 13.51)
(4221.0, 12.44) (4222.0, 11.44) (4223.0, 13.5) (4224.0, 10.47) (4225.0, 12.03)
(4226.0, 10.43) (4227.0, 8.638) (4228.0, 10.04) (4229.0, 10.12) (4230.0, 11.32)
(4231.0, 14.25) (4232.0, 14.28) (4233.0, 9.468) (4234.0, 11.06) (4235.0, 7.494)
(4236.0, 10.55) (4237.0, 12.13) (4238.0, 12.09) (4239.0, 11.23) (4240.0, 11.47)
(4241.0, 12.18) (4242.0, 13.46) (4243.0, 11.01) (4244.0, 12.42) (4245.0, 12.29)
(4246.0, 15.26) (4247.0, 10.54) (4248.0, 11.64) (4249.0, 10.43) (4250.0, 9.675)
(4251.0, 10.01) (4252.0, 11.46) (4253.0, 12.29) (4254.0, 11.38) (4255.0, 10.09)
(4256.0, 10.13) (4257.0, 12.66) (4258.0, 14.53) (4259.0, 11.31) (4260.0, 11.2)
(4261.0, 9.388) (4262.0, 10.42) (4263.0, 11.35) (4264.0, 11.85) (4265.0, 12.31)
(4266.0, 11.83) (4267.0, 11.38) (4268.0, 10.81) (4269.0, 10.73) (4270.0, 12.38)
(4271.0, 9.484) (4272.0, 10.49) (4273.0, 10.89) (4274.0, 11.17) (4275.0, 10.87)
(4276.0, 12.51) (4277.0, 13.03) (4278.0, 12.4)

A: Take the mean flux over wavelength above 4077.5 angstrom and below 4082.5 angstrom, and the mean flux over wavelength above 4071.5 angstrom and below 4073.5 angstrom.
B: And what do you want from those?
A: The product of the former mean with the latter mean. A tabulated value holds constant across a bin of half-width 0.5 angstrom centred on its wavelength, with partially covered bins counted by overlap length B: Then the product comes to 139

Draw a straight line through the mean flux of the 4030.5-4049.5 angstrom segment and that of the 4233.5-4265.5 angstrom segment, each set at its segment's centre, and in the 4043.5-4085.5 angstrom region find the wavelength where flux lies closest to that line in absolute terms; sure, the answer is 4047.0 angstrom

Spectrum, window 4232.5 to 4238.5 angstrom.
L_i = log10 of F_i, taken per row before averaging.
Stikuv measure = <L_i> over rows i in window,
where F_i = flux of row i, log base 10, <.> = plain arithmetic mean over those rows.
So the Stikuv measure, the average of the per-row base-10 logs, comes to 1.014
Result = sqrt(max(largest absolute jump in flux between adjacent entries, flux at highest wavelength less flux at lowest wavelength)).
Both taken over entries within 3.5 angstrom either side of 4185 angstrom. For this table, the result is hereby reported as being 1.45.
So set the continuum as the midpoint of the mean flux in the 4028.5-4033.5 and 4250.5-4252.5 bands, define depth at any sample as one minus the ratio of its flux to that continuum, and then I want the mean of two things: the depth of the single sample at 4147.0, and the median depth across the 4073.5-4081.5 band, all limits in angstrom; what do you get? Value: -0.11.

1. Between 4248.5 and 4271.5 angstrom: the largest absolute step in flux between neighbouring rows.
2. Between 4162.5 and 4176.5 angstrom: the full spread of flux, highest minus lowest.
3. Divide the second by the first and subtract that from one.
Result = -0.43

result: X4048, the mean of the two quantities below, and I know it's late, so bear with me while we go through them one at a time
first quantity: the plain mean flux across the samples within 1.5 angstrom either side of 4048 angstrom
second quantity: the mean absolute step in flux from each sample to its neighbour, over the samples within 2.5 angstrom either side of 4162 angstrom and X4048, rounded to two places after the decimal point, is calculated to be 6.04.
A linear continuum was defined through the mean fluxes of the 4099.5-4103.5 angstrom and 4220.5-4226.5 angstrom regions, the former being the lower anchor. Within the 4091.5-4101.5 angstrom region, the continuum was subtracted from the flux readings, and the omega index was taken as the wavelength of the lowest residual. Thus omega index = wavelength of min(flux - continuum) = 4101.0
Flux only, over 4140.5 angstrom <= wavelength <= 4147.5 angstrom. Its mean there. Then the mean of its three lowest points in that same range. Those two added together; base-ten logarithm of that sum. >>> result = 1.40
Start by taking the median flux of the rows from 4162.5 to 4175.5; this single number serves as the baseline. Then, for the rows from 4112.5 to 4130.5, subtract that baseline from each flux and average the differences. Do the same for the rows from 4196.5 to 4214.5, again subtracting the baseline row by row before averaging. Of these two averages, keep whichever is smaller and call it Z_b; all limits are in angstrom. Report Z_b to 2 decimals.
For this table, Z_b -0.40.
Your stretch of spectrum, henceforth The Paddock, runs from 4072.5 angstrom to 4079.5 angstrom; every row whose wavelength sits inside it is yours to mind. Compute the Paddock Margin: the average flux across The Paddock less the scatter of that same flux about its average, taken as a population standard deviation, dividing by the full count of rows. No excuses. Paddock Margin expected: 10.4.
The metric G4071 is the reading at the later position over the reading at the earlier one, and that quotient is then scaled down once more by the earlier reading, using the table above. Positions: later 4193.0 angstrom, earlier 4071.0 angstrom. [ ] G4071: 0.12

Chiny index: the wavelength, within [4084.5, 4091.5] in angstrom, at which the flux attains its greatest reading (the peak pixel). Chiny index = 4088.0 angstrom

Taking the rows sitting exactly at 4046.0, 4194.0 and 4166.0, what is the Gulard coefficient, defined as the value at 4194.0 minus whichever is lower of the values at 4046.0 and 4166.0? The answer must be 2.3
